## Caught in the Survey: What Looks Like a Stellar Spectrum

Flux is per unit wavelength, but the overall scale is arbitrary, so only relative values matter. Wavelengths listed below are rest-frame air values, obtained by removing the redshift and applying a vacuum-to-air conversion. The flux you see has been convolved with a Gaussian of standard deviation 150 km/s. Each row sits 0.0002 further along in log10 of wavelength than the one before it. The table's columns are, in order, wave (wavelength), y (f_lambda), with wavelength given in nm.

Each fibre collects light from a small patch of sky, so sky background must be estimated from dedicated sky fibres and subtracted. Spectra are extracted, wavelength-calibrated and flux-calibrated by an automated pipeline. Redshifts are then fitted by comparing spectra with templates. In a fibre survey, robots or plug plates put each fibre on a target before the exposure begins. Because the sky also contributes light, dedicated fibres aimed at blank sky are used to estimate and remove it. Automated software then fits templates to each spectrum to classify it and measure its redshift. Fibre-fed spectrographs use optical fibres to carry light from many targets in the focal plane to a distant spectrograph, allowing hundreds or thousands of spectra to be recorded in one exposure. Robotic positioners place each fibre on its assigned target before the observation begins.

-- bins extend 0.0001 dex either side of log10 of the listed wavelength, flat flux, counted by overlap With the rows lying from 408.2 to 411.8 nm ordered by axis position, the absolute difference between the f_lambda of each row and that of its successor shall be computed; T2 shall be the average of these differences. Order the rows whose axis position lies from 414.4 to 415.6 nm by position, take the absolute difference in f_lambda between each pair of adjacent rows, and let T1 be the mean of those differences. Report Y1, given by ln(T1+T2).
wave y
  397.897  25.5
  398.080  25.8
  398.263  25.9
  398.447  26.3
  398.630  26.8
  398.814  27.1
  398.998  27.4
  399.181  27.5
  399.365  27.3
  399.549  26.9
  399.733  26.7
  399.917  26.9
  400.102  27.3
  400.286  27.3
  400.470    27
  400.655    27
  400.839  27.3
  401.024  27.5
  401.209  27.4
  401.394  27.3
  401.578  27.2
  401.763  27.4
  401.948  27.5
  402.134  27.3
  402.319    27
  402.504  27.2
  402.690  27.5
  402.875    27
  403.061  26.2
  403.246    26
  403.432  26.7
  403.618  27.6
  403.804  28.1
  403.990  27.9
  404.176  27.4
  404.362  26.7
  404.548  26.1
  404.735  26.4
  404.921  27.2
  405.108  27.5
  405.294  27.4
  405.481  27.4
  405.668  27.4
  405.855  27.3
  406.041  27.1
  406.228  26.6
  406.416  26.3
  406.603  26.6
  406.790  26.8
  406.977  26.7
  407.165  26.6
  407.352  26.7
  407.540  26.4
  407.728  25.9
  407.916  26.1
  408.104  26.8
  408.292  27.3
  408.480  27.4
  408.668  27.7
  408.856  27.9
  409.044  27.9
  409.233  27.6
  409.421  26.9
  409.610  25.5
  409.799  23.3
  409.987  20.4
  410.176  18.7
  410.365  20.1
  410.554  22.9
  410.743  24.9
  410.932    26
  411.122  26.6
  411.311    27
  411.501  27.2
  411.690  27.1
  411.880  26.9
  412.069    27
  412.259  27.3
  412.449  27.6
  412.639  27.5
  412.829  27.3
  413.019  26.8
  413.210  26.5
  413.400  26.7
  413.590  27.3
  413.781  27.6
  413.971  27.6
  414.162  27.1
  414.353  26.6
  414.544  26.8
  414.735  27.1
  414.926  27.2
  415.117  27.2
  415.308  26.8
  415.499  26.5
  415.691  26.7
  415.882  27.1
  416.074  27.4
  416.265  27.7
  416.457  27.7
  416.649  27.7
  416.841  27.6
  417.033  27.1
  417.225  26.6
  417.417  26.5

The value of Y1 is 0.2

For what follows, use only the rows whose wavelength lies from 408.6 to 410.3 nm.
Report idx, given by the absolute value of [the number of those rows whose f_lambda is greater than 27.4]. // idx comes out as 4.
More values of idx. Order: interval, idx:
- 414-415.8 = 0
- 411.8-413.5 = 2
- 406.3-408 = 0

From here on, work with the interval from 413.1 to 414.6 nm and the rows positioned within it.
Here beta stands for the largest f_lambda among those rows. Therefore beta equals 27.6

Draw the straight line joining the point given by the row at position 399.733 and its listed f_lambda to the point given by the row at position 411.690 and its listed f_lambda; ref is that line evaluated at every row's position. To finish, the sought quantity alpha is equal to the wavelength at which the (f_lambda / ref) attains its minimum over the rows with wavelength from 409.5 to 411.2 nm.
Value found 410.176 nm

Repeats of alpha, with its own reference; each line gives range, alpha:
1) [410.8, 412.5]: 410.932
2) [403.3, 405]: 404.548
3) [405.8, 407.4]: 406.416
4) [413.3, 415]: 414.353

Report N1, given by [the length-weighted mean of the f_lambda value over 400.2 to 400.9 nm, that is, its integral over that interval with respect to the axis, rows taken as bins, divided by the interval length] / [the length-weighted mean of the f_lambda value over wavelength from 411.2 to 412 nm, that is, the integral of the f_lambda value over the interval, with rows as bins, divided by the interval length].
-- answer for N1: 1.00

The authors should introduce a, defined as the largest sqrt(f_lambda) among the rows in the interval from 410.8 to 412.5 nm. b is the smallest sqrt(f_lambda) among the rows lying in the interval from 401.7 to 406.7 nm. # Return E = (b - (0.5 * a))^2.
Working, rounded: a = 5.25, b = 5.10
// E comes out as 6.1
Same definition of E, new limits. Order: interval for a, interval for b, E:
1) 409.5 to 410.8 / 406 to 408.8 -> 6.6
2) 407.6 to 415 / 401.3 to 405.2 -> 6.0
